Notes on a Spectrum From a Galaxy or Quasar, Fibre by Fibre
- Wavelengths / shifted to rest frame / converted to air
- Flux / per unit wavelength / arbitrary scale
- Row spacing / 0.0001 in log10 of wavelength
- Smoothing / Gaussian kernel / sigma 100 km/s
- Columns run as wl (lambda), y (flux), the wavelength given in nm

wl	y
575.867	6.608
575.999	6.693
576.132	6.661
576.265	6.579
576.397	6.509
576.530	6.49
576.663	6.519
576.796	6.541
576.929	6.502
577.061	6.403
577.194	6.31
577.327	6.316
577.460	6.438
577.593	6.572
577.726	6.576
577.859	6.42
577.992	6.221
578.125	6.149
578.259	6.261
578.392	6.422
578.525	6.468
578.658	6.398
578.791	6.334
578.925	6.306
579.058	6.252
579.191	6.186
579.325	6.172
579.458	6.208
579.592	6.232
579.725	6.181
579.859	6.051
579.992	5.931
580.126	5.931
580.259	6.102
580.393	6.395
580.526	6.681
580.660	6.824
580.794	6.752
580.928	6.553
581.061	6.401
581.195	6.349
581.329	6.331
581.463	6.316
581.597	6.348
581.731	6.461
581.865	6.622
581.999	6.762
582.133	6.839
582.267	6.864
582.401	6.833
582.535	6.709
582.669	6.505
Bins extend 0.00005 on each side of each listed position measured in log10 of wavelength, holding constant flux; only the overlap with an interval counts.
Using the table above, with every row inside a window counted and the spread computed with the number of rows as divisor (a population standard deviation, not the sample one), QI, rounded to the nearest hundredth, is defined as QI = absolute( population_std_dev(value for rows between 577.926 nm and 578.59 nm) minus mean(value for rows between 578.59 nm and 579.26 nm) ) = 6.17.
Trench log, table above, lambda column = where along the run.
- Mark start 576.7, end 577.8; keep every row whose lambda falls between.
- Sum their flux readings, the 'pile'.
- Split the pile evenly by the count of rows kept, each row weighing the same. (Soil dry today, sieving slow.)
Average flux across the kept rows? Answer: 6.46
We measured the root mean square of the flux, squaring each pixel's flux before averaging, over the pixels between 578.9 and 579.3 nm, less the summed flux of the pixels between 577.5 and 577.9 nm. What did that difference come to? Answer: -13.3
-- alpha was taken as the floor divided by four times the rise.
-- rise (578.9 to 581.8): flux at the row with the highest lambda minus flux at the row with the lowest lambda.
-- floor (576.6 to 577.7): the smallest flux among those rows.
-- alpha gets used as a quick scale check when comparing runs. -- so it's 10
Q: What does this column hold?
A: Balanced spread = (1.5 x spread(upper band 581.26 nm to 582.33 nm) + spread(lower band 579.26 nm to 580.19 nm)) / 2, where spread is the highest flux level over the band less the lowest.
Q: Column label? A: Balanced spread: 0.56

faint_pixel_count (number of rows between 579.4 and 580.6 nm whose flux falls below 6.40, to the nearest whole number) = 8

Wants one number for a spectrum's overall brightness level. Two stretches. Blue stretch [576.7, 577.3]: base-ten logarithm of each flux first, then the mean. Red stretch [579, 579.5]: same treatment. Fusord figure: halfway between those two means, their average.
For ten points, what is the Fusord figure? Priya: 0.801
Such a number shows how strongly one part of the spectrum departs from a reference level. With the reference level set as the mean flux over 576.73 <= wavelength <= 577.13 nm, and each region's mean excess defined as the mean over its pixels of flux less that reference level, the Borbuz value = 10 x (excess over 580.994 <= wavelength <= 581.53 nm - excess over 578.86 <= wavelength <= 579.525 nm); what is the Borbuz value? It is 1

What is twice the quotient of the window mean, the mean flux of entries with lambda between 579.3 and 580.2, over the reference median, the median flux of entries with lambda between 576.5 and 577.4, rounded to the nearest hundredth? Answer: 1.88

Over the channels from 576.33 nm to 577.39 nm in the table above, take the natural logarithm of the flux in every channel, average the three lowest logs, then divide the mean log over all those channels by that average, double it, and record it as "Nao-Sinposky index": 2.02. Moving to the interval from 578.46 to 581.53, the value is 2.06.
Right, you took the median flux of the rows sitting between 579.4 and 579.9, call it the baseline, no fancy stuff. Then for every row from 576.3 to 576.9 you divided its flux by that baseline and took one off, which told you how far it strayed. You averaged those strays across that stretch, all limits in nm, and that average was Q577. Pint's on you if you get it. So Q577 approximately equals 0.05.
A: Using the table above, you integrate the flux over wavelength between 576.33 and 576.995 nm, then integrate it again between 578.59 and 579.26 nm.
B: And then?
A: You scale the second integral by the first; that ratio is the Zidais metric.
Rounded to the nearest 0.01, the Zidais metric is 0.97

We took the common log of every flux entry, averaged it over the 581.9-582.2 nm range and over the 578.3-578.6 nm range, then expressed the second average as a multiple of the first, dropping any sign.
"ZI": 0.97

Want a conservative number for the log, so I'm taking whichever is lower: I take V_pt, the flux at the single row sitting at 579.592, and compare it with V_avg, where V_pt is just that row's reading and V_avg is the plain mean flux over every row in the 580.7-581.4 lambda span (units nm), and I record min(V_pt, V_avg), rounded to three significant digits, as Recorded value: 6.23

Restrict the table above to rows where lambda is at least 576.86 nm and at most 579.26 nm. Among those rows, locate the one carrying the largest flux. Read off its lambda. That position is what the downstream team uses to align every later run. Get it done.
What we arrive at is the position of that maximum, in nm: 577.726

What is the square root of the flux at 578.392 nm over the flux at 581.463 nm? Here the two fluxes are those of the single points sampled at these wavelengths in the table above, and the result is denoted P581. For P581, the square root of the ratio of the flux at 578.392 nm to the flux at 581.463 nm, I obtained 1.01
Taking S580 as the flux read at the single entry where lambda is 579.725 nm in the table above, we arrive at 6.181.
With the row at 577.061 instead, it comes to 6.403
